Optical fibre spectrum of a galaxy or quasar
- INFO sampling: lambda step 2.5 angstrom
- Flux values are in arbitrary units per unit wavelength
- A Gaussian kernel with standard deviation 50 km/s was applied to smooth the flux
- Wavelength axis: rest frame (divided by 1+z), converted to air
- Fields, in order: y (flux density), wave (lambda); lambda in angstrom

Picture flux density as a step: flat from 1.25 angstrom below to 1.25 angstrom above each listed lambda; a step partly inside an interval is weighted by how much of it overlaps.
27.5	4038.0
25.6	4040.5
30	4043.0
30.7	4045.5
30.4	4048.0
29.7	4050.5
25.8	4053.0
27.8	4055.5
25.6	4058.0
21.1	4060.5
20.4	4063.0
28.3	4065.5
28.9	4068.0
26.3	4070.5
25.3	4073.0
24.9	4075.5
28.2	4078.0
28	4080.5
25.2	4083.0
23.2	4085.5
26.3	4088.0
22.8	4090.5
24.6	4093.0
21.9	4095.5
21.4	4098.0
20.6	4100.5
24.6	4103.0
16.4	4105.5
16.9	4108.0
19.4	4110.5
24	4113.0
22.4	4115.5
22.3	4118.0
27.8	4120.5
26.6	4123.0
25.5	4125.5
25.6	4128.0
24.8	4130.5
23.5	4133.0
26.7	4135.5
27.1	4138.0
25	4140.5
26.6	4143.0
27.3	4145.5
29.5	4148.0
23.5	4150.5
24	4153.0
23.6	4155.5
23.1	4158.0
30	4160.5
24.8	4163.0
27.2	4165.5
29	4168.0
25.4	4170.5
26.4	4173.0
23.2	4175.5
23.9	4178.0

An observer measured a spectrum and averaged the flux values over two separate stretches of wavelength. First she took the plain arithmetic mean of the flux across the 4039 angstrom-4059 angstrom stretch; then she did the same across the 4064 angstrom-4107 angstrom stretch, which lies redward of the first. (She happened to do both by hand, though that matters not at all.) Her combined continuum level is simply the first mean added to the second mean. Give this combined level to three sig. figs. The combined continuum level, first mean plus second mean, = 52.7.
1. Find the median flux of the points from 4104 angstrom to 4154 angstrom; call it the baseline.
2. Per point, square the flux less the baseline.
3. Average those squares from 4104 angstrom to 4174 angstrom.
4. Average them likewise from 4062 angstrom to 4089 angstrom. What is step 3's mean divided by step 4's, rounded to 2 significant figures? 1.5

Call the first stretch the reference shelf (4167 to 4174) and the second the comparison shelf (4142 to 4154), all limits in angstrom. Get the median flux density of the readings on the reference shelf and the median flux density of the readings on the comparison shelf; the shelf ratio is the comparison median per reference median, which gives 1.01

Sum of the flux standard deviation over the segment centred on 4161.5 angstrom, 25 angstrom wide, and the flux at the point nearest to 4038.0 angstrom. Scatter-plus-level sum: 30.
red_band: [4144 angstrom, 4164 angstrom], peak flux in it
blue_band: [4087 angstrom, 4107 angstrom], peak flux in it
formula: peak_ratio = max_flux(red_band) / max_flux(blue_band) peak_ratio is 1.14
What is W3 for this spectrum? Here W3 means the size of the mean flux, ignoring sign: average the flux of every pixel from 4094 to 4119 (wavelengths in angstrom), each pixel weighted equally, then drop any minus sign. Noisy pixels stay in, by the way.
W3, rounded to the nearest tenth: 21.0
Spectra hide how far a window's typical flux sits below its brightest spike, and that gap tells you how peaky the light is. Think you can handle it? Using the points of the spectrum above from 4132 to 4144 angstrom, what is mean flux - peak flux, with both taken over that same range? -1.3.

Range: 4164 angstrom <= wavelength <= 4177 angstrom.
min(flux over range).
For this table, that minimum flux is 23.2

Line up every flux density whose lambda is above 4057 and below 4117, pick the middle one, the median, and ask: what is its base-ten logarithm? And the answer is 1.39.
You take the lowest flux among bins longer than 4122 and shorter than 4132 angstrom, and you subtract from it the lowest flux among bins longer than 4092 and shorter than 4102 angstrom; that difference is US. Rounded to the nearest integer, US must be 4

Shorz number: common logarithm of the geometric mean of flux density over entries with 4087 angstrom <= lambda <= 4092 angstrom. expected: 1.39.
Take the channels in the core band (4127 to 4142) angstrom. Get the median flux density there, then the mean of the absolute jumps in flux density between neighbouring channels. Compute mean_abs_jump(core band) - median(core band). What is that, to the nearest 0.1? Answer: -23.7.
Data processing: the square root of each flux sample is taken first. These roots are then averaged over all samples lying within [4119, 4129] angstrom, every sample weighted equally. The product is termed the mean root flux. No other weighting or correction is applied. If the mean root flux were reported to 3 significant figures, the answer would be 5.13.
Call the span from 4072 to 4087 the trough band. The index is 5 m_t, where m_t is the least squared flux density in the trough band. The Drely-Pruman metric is 2691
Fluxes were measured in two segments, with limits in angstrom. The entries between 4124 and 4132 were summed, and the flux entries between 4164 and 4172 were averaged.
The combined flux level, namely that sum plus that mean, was 103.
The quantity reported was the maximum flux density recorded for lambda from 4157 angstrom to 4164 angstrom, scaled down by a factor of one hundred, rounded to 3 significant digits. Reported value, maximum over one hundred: 0.300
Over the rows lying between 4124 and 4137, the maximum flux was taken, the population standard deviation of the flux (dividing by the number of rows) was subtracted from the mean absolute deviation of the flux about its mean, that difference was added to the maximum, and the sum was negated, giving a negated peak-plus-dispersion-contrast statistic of -26.5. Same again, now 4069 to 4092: -27.9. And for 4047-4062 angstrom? -29.9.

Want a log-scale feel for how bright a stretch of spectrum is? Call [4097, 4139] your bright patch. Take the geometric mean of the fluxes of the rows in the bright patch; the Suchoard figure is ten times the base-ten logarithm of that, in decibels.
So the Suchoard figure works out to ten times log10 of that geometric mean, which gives 13.6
